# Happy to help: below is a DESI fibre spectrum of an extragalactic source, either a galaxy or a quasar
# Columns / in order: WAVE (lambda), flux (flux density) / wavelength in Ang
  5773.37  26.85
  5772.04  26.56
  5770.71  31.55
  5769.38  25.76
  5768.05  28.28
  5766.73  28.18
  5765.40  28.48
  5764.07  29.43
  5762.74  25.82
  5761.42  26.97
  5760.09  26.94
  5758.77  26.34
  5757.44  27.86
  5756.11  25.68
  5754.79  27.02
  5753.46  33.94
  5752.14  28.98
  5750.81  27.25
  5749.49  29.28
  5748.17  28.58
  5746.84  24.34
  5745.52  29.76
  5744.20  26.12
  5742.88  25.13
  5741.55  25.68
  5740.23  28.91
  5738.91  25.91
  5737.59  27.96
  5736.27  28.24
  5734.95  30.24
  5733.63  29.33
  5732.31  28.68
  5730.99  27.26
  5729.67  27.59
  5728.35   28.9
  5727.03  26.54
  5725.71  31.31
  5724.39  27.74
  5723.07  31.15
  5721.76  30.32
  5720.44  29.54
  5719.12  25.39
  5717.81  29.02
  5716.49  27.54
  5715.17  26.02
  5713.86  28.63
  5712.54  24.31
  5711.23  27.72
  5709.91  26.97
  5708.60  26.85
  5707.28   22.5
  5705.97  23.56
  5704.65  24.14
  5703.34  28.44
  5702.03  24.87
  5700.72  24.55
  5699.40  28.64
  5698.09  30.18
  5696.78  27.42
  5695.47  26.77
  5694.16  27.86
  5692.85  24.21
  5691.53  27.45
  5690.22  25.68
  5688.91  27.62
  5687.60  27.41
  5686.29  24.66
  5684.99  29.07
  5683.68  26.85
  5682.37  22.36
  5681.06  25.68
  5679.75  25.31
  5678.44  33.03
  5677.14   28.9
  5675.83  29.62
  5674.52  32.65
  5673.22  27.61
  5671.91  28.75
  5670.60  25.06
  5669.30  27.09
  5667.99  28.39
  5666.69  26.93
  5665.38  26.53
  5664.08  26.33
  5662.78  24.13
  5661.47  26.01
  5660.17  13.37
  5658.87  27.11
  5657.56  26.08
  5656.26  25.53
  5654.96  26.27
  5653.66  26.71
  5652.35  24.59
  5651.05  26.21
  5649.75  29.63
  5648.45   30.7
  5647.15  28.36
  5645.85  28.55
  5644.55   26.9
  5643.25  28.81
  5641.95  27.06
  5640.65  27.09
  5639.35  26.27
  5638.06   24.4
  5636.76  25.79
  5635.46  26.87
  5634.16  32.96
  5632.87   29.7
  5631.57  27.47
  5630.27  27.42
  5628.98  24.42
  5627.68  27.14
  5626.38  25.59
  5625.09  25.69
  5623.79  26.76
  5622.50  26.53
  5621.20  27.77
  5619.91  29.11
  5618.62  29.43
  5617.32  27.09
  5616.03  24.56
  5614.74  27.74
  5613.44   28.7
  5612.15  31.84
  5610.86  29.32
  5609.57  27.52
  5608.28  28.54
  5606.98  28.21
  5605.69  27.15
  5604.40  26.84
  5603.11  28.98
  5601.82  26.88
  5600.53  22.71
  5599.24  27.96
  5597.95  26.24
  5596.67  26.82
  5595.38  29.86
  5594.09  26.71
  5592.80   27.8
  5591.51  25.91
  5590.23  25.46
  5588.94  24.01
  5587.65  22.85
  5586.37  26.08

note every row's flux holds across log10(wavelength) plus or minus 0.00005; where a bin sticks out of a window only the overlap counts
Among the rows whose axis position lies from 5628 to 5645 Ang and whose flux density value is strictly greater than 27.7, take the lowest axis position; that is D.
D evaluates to 5632.87 Ang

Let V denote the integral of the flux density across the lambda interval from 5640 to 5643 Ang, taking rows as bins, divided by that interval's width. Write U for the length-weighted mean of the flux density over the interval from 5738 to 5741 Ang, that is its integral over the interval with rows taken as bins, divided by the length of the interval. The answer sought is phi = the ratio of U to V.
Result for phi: 1.01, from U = 27.4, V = 27.3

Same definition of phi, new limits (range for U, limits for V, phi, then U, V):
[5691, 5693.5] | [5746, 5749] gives 0.96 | 25.7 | 26.8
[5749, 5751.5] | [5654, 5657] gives 1.08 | 28.2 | 26.0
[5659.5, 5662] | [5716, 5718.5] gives 0.69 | 19.5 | 28.3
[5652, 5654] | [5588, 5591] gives 1.04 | 25.5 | 24.6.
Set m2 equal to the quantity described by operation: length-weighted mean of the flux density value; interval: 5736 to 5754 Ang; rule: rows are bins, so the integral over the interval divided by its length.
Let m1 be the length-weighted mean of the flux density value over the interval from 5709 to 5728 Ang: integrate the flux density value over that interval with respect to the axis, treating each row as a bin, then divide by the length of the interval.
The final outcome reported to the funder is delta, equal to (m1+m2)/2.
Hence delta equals 27.9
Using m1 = 28.0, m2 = 27.82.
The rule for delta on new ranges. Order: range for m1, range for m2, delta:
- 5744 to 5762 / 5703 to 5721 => 27.1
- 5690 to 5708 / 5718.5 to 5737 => 27.4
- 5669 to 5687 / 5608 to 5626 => 27.7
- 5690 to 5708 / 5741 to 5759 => 26.9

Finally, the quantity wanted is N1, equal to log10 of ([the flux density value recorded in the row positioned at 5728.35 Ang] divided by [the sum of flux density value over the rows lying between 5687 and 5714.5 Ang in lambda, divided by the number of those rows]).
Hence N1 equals 0.0382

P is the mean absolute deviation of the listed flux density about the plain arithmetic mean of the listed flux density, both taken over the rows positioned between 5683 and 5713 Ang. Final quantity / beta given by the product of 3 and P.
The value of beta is 5.0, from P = 1.68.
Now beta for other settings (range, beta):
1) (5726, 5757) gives 4.7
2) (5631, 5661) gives 5.9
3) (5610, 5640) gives 5.0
